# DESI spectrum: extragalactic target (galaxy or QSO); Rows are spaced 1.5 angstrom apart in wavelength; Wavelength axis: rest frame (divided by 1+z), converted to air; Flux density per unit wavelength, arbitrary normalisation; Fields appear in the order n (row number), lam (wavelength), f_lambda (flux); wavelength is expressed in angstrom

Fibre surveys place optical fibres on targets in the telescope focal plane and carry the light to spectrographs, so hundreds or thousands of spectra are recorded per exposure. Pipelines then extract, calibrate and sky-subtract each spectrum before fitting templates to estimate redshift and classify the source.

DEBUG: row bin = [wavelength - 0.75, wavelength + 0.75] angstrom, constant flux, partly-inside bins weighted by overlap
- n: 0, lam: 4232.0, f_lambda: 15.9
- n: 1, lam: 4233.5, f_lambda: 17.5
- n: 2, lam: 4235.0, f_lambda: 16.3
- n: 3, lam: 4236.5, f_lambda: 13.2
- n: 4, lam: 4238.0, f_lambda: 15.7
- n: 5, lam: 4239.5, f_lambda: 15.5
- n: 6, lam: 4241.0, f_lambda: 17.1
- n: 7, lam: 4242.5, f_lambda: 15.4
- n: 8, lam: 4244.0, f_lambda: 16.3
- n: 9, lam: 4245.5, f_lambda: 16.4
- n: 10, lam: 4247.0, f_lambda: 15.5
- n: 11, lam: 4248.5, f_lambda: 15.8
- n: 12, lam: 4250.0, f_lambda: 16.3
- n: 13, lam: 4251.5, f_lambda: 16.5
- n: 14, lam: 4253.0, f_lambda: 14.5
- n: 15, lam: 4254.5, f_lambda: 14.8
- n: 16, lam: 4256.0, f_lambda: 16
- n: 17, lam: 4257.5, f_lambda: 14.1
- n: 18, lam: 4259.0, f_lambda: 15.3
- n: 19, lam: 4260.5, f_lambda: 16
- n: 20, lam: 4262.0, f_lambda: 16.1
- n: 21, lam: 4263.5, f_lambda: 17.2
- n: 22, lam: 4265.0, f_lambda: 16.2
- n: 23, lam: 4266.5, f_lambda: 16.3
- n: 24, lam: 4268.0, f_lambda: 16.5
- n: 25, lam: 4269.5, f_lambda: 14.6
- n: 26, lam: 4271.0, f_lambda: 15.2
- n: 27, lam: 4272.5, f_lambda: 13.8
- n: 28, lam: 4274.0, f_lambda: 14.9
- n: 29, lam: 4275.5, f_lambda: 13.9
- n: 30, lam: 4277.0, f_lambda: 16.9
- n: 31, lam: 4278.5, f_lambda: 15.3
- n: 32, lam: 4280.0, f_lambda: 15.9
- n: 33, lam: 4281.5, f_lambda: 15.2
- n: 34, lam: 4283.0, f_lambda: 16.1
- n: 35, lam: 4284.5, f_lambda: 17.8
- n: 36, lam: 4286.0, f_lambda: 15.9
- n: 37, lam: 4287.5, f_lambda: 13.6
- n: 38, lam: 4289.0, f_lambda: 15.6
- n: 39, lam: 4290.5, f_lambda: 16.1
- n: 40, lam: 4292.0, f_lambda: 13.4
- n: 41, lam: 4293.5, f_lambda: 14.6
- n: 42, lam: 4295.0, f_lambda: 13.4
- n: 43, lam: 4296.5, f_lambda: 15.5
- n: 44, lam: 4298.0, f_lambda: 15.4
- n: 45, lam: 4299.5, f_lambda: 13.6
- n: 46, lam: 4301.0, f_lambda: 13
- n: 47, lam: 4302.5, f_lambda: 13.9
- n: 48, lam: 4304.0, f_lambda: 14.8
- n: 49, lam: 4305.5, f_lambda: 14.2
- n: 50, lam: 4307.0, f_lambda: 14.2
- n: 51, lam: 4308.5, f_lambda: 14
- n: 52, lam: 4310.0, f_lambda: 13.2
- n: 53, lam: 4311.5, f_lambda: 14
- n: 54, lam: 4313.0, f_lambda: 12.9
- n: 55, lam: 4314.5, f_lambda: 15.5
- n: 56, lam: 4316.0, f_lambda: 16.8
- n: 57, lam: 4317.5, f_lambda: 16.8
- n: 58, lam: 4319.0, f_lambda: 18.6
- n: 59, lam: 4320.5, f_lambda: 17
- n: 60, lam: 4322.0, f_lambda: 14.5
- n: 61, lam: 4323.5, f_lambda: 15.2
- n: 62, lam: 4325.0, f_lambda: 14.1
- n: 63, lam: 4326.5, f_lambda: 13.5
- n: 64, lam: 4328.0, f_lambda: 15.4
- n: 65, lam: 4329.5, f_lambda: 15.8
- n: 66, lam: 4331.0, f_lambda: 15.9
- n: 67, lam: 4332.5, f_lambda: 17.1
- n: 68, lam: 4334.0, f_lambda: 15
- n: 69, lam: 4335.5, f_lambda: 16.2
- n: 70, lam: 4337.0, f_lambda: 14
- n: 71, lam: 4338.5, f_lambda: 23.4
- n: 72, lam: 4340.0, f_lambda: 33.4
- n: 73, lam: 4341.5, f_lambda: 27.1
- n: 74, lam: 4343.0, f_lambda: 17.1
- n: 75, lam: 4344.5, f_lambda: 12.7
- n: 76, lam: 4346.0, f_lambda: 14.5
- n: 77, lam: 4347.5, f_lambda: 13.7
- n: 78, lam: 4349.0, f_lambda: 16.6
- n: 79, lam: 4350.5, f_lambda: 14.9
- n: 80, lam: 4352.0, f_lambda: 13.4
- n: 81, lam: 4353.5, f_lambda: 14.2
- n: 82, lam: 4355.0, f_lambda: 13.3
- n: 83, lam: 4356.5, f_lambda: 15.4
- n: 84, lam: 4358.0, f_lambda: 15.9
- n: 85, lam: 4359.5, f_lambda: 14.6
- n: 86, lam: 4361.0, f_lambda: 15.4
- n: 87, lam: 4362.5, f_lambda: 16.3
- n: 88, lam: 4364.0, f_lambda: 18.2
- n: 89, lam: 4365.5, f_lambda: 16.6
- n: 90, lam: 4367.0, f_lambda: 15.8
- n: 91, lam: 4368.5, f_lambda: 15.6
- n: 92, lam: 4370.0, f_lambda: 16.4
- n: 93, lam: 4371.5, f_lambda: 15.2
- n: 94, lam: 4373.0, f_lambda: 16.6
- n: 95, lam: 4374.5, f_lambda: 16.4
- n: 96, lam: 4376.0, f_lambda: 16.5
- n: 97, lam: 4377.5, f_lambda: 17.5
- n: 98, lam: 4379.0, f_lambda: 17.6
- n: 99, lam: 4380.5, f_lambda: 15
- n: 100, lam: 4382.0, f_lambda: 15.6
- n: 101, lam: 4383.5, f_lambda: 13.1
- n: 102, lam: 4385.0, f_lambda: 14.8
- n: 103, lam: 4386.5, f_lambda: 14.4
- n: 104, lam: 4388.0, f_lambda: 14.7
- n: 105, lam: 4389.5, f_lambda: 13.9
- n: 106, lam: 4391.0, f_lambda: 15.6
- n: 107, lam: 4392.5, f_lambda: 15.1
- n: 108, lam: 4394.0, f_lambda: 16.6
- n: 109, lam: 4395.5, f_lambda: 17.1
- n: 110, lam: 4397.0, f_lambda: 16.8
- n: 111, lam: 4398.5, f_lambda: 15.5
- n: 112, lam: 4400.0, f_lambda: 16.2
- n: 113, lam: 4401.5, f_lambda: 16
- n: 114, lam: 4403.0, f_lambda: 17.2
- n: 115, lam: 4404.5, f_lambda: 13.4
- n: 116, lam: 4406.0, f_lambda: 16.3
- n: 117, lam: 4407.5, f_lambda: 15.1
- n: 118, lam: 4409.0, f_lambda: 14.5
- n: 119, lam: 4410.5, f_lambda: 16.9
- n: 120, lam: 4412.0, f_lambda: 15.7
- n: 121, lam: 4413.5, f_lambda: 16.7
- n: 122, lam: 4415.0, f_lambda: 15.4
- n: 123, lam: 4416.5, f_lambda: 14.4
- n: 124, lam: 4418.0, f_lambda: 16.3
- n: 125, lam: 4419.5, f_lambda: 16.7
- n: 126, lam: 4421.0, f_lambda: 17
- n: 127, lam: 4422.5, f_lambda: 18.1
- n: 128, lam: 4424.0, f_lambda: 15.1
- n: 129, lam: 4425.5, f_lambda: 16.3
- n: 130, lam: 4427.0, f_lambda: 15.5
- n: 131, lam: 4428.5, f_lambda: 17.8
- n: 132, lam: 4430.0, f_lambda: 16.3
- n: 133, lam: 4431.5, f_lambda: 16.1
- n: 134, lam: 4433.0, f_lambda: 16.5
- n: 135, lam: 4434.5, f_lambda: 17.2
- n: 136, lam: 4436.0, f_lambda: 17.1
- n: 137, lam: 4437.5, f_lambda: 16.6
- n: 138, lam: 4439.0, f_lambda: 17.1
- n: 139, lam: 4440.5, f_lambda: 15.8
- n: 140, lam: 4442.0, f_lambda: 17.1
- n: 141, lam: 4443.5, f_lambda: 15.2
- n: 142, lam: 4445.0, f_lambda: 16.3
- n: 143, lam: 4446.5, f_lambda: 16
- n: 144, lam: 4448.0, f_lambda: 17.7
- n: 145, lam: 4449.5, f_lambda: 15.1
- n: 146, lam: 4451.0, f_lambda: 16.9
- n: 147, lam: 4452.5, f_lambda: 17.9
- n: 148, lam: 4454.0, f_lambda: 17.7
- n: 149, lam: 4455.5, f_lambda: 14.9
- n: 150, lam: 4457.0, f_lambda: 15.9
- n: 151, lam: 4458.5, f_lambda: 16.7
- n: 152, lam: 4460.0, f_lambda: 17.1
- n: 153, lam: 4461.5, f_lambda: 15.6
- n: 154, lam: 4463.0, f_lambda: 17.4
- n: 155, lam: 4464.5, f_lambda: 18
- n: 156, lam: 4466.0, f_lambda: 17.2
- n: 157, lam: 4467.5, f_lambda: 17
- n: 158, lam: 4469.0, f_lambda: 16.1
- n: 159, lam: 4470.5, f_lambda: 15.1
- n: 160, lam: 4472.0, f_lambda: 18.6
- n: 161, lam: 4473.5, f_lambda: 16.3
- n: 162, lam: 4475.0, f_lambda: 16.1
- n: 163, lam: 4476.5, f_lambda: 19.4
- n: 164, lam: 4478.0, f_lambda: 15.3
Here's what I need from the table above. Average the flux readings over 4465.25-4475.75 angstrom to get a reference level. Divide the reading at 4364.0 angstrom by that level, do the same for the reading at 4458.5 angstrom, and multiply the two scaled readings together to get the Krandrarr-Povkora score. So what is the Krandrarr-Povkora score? 1.1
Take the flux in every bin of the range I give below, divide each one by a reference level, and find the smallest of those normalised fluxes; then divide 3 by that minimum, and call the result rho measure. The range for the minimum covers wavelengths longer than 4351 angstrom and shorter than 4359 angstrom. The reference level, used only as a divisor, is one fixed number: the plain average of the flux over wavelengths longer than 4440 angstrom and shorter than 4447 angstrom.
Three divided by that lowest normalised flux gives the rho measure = 3.63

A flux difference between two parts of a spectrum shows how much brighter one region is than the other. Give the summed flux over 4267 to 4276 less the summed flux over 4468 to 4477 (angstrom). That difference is -13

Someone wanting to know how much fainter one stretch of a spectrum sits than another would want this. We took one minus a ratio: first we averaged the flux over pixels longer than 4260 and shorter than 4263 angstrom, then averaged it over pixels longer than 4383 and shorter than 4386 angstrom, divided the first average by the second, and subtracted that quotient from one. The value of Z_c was -0.15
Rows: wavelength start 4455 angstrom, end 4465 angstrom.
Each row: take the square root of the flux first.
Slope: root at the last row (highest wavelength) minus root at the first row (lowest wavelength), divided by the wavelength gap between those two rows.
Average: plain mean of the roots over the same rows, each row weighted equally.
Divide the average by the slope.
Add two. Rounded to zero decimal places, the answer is 98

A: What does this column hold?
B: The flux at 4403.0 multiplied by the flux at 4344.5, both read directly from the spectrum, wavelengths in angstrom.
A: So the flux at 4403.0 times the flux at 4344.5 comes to 218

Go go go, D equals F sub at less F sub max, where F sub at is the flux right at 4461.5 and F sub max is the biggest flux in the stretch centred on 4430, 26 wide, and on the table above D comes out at -2.5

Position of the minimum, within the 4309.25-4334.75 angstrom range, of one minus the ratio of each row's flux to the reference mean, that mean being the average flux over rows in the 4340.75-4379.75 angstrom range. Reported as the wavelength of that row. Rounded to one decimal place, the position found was 4319.0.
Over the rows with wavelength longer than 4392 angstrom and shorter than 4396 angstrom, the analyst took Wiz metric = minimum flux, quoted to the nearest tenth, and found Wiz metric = 15.1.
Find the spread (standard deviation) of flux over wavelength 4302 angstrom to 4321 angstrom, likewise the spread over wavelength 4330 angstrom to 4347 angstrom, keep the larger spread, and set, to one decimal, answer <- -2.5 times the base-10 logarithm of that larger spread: -2.0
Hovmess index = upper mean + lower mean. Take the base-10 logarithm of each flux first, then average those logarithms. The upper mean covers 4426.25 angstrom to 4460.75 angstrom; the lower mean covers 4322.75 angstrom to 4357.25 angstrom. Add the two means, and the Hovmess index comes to 2.42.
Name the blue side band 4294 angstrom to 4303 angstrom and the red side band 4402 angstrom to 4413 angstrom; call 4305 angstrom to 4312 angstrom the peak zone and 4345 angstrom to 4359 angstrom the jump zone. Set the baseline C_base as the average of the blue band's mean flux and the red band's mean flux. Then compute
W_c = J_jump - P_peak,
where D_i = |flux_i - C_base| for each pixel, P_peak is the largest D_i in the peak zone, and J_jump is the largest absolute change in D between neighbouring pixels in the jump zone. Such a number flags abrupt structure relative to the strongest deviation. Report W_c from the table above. 0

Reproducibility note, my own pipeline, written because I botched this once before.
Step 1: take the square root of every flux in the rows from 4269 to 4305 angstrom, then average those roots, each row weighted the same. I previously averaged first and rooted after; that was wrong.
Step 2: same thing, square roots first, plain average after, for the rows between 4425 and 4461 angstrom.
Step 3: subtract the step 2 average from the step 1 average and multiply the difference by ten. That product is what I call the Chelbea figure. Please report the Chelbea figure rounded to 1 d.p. -2.0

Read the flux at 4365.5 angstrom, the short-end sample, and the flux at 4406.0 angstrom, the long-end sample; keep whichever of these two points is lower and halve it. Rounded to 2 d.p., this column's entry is 8.15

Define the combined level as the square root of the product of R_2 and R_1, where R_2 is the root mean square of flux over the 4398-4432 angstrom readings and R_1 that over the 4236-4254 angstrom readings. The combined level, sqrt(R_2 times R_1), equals 15.89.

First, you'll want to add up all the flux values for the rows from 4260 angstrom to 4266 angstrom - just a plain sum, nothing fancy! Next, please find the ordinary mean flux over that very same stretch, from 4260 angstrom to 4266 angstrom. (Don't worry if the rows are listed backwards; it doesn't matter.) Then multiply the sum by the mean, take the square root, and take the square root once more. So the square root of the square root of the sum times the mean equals 5.72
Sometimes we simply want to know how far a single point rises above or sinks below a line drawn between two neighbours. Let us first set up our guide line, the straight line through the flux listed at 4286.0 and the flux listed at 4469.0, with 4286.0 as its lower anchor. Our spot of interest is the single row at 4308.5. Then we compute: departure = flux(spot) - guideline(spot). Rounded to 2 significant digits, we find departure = -1.9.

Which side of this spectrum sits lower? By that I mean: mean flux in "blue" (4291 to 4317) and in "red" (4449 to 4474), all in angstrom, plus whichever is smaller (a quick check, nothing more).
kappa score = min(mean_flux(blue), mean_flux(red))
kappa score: 14.3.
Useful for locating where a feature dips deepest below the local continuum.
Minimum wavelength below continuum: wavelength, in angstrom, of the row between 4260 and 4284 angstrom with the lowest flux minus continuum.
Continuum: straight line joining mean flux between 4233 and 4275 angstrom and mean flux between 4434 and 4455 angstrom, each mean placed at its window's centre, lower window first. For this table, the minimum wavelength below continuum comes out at 4272.5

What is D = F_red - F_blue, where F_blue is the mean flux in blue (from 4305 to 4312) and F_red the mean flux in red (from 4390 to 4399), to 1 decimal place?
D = 2.2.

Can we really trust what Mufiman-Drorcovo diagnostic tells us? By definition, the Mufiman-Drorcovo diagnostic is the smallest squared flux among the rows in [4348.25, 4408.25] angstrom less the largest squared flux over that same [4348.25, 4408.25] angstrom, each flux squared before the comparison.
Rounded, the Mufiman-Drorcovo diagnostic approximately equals -160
